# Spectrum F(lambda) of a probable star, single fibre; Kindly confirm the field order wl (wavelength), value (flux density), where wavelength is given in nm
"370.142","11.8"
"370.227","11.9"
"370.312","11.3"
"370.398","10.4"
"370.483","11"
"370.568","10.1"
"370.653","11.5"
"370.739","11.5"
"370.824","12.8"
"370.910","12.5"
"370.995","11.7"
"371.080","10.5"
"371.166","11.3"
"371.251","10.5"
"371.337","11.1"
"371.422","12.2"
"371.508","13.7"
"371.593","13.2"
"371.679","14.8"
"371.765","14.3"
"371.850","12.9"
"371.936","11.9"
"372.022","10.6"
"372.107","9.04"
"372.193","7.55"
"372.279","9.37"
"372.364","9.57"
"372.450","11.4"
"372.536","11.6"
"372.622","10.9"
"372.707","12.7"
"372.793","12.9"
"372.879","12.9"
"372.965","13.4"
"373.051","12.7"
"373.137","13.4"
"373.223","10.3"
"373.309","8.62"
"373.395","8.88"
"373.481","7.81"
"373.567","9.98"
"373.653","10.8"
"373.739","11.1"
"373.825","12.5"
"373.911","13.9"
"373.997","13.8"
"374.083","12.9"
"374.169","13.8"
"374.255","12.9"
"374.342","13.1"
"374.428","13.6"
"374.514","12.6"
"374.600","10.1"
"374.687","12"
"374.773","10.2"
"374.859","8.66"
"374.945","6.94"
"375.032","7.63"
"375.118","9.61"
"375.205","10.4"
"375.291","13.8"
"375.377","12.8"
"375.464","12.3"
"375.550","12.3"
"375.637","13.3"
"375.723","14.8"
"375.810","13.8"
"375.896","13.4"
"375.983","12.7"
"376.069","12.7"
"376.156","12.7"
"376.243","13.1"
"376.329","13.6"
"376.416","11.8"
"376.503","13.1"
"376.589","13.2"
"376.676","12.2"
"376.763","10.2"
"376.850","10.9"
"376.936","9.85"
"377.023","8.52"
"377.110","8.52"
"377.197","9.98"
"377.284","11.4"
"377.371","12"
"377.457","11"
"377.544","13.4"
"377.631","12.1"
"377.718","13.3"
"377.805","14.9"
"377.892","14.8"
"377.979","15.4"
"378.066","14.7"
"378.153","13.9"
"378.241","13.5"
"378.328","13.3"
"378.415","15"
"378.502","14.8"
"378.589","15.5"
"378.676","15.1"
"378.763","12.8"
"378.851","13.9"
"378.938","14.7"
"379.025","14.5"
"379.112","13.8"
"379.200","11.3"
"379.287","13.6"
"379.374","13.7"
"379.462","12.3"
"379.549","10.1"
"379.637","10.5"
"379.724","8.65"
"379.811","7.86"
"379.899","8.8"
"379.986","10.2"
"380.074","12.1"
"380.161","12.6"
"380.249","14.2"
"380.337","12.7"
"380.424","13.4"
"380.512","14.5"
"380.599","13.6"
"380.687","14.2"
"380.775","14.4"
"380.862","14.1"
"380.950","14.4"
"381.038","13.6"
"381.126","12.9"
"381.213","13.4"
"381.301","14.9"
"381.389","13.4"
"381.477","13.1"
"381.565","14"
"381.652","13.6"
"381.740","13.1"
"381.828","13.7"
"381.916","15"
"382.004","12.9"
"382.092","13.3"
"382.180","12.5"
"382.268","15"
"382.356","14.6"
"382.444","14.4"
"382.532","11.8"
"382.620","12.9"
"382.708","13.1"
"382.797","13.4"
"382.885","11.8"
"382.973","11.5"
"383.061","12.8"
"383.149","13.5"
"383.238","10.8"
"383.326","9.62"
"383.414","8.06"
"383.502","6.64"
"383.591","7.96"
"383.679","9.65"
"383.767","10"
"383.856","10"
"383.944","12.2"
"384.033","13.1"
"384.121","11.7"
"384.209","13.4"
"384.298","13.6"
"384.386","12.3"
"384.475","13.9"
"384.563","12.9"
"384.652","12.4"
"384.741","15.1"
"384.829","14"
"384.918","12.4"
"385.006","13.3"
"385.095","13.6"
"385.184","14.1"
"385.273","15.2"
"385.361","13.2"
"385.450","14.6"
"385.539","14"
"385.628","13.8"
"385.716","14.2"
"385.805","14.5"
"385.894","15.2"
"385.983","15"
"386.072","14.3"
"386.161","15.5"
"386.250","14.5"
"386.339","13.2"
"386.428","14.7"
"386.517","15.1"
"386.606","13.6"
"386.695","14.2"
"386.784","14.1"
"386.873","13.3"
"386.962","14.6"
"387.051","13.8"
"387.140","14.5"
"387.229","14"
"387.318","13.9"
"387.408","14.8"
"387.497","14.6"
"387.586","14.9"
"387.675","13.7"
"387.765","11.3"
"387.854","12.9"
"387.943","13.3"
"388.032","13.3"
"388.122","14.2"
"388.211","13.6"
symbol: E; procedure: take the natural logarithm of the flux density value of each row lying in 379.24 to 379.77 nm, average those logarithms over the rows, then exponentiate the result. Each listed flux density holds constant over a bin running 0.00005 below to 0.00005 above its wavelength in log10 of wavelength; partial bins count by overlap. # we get 11.3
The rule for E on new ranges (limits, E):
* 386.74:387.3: 14.0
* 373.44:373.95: 10.8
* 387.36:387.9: 13.6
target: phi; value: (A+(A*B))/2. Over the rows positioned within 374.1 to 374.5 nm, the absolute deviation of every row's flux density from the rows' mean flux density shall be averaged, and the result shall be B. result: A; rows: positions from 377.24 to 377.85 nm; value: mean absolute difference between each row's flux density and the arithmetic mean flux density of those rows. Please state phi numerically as 0.74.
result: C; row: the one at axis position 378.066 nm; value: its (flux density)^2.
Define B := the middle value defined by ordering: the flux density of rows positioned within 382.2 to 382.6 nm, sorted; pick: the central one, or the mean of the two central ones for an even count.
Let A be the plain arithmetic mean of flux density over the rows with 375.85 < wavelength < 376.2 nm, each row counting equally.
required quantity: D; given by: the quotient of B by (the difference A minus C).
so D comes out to -0.071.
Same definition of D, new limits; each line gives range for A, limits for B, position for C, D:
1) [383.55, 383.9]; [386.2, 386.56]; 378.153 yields -0.079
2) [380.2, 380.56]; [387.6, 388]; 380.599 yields -0.076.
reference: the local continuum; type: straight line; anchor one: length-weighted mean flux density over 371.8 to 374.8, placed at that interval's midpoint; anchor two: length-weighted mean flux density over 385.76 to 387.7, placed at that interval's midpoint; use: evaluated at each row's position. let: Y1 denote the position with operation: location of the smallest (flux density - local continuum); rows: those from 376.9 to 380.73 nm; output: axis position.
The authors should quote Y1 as 379.811 nm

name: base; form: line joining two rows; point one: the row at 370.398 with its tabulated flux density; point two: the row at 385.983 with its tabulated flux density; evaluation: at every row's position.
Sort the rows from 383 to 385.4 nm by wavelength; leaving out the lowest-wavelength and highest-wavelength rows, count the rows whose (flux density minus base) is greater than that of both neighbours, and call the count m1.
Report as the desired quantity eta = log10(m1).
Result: 0.85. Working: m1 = 7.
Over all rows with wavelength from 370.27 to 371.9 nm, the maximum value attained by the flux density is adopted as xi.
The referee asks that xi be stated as 14.8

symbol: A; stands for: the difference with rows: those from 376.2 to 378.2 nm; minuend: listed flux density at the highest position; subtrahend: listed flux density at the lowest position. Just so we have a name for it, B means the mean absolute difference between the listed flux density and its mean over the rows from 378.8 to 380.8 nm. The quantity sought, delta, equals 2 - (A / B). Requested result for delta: 1.5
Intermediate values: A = 0.8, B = 1.73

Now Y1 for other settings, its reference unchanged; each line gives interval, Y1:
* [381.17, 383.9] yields 383.502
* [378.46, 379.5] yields 379.200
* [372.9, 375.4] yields 374.945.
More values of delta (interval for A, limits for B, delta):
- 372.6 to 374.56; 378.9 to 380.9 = 1.0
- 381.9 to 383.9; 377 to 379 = 5.0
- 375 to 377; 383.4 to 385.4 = 0.8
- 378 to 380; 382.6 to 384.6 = 4.7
